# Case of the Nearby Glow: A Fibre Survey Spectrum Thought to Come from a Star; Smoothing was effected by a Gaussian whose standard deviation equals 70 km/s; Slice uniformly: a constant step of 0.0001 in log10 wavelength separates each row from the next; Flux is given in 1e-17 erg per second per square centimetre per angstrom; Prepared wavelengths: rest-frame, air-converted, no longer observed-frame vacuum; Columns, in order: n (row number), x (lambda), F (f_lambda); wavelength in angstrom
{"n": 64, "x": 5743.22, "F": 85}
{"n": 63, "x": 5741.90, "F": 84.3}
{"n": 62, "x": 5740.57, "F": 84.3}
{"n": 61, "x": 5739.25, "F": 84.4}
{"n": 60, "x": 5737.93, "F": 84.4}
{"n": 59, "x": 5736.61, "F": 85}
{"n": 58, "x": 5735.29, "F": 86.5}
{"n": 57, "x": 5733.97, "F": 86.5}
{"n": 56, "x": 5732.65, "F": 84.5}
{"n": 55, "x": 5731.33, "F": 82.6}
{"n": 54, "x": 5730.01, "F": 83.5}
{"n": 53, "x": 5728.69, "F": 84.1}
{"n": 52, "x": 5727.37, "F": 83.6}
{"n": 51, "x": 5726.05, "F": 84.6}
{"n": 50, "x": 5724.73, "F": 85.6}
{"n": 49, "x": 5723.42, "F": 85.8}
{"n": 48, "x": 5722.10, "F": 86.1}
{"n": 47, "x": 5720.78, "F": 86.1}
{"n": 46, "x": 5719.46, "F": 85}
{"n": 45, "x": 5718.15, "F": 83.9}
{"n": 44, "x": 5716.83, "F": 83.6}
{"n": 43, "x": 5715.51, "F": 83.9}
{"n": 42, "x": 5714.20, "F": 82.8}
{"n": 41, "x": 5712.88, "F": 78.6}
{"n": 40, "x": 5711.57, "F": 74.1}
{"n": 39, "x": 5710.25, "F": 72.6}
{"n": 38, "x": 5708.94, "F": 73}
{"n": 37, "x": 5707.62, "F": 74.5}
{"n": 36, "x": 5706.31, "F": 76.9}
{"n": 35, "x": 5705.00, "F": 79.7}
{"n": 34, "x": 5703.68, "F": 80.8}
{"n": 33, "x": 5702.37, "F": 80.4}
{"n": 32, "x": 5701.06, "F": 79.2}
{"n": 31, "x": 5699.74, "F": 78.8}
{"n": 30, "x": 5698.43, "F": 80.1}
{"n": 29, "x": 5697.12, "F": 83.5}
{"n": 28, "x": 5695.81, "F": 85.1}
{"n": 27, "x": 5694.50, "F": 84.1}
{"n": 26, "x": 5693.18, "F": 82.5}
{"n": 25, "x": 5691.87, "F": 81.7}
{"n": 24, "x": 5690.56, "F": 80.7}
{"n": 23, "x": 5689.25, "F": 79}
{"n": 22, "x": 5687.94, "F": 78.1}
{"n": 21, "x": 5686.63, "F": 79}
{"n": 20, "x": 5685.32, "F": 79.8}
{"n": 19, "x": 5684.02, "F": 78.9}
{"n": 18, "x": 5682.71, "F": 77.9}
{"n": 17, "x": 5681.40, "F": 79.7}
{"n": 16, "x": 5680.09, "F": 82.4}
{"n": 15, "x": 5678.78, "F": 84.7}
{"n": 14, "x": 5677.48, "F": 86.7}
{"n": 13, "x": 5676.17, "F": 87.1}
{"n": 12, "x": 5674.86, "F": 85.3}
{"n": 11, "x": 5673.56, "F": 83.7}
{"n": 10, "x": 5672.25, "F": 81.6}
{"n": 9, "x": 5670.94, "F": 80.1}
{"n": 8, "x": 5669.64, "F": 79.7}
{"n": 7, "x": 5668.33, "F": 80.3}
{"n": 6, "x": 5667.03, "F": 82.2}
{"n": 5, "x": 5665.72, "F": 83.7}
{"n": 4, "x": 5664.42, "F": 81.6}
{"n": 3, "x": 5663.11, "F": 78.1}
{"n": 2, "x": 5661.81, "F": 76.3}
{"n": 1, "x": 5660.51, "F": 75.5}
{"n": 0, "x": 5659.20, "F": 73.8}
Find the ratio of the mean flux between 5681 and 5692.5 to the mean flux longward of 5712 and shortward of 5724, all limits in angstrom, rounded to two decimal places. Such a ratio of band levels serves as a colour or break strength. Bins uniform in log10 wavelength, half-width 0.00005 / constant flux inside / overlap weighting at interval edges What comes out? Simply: 0.95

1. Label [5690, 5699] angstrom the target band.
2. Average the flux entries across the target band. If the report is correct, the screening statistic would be 82.5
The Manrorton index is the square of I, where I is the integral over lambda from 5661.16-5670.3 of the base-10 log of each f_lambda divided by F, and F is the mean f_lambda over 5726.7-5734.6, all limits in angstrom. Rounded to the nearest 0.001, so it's 0.035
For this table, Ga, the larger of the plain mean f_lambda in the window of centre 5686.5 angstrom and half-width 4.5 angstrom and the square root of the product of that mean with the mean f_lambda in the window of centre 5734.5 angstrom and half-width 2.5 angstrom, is 82.3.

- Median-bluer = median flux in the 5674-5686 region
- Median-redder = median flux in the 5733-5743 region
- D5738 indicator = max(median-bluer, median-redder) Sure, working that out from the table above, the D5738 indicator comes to 84.4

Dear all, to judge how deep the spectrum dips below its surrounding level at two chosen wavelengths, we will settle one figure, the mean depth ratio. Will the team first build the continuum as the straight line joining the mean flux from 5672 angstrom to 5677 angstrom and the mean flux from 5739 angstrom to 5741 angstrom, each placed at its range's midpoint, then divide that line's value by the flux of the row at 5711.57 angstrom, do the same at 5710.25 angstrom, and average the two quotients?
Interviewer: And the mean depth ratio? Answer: 1.15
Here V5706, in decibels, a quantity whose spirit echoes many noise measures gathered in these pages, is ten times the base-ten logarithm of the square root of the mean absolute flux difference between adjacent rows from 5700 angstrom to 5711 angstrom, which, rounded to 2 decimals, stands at 0.73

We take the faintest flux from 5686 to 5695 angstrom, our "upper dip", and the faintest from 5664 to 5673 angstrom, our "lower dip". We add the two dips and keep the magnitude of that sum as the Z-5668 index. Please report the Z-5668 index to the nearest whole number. 158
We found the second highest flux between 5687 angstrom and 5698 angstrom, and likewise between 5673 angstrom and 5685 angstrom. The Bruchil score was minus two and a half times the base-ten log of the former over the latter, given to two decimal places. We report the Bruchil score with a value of 0.03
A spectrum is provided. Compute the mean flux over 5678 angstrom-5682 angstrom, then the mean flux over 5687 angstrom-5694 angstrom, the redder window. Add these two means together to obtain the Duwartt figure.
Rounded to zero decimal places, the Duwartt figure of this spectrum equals 163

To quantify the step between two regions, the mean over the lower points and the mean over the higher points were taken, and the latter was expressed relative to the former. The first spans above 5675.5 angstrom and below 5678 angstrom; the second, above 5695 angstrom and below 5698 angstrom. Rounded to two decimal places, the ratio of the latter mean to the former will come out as 0.97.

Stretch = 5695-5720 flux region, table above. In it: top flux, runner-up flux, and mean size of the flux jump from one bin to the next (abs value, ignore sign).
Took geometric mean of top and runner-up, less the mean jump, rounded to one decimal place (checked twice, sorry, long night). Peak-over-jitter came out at 83.4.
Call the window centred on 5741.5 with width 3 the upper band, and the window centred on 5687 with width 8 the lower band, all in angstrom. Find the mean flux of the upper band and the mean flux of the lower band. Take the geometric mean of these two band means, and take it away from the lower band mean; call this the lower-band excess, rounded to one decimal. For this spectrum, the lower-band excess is -2.5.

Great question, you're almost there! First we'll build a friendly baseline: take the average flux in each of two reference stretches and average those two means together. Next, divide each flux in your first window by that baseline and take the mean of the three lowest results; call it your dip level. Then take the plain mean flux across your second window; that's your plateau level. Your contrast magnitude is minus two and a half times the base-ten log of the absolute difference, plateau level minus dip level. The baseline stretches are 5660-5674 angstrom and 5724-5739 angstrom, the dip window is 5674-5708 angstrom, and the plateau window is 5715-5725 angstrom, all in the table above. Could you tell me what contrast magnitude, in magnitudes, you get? -4.81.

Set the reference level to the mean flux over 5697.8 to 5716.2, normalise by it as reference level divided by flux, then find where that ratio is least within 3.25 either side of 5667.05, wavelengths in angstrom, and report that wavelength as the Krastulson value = 5665.72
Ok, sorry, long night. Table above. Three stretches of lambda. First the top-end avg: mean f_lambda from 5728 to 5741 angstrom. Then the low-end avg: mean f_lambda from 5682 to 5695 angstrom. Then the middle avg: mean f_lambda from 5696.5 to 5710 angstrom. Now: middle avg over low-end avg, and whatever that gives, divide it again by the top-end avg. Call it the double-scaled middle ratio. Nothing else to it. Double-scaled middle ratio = 0.0116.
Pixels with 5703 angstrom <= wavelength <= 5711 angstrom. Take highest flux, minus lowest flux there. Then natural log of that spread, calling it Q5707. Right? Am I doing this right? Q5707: 2.10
